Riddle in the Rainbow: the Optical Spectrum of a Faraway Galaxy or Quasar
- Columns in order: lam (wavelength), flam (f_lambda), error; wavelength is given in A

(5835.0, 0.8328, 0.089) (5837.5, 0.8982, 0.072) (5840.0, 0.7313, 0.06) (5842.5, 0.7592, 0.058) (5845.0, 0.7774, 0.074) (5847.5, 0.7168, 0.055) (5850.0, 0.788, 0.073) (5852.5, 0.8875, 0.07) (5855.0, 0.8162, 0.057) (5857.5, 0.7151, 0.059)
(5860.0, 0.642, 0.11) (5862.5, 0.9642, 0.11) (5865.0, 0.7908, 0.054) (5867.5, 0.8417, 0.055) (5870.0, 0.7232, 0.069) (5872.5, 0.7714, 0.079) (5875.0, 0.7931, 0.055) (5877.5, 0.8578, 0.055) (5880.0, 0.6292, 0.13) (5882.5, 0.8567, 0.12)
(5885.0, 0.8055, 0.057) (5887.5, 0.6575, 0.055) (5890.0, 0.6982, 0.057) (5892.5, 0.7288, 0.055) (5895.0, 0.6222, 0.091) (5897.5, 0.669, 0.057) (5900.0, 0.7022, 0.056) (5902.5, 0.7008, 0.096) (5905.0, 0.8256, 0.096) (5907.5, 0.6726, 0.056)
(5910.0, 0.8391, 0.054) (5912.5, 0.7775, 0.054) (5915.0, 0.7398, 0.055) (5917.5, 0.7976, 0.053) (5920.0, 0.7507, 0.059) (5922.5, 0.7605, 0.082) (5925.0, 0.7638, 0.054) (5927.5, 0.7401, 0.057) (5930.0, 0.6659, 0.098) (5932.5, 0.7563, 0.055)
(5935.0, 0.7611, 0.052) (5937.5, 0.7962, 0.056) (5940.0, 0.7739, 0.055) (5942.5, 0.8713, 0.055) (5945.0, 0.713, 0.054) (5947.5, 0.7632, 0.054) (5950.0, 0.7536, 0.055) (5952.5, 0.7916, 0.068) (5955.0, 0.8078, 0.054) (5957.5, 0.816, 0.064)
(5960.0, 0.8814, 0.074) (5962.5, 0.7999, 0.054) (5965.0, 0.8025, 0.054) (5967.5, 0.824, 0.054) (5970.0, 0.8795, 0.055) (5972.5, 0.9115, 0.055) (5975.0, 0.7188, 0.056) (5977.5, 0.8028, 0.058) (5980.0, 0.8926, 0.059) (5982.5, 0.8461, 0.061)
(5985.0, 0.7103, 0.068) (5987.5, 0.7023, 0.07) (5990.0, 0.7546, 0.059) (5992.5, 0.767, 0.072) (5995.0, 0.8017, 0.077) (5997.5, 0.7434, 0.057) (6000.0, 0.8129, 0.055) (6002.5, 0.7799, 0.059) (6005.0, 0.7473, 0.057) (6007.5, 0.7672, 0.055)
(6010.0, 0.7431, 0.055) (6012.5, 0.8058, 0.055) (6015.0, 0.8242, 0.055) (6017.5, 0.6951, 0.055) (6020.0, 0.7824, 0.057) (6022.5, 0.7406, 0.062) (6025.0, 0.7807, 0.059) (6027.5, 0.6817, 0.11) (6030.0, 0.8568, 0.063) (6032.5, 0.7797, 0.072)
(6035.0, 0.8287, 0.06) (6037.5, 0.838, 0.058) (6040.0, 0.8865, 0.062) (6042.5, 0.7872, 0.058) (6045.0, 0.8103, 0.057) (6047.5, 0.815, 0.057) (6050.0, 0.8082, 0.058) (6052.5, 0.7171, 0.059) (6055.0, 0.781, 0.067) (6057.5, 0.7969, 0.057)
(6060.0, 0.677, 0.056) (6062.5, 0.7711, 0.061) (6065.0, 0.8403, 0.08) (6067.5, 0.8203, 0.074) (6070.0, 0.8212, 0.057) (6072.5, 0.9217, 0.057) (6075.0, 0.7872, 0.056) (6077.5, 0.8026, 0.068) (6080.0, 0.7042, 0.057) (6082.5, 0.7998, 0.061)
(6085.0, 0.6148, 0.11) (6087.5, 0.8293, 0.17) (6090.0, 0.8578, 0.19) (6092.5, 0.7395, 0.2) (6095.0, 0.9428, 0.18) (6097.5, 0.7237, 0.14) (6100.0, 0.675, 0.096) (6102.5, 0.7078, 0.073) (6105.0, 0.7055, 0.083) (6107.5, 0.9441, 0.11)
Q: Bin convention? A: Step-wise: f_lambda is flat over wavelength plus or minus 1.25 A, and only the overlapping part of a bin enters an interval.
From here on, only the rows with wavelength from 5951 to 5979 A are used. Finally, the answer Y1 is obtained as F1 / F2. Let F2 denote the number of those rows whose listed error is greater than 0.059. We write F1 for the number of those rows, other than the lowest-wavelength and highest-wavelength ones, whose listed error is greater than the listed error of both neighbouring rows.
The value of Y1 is 0.33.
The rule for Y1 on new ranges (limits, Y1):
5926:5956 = 1.50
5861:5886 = 0.40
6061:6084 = 0.40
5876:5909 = 0.60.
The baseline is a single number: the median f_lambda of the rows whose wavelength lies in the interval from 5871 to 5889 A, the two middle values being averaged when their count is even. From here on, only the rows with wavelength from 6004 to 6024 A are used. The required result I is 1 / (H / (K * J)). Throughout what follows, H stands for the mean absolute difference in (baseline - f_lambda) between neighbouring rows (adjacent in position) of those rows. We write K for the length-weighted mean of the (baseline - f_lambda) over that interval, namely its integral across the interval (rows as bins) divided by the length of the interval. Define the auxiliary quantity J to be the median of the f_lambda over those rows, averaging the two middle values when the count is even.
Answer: 0.41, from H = 0.055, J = 0.76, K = 0.029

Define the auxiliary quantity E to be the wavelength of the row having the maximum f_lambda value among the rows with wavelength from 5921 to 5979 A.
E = 5972.5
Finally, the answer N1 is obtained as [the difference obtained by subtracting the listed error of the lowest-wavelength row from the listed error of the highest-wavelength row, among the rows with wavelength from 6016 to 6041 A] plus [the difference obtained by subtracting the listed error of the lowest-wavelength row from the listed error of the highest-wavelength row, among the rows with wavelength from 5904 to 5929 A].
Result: -0.032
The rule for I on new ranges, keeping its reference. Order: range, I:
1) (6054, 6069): 0.14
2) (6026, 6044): -0.16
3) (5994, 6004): 0.15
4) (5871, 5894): 0.30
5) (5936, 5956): 0.14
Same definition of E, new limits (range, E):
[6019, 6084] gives 6072.5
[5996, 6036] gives 6030.0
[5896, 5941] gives 5910.0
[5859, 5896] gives 5862.5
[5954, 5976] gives 5972.5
